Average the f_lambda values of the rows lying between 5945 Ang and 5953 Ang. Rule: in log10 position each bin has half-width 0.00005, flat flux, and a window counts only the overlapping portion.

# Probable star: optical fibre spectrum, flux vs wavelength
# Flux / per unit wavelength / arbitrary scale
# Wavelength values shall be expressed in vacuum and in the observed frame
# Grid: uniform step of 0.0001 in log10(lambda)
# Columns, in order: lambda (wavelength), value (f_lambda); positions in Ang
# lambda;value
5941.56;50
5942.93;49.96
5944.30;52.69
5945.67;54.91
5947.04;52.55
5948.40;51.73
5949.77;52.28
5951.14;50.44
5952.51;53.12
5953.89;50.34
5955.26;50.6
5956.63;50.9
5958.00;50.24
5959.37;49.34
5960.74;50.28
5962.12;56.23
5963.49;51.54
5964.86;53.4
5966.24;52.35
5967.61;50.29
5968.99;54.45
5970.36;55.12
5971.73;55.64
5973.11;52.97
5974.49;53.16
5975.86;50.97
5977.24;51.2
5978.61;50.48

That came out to 52.5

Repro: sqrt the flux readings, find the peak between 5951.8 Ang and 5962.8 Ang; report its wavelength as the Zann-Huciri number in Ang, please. 5962.12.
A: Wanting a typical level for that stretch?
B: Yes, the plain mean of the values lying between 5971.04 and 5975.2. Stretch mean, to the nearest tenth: 53.9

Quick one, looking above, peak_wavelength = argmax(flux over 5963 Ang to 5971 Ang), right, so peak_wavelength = 5970.36 Ang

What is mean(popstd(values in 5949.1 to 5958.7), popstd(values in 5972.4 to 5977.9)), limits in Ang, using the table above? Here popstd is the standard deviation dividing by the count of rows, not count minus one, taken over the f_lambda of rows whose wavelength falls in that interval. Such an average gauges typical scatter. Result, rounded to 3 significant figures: 1.02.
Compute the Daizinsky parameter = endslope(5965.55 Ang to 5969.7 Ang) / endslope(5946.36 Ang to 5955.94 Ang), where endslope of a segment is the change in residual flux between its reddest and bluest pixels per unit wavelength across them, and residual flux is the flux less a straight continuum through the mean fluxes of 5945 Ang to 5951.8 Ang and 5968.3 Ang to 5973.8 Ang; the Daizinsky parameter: -2.0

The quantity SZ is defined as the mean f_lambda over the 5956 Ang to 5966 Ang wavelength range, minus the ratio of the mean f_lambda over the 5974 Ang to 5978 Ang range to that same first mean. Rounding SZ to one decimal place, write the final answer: 50.7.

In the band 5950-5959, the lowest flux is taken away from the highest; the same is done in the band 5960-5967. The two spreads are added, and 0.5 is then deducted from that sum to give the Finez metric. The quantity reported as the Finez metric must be 8.3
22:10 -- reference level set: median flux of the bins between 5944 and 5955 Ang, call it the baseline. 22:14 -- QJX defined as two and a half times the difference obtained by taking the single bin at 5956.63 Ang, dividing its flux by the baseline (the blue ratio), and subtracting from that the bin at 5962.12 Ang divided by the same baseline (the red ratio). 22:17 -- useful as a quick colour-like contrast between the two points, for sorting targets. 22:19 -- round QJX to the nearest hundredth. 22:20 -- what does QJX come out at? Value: -0.25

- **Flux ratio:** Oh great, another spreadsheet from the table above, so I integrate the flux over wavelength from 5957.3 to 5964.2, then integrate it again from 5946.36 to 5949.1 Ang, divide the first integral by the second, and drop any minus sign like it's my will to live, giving 2.5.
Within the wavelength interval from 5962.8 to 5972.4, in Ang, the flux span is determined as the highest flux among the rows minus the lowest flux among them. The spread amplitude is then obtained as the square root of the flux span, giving 2.31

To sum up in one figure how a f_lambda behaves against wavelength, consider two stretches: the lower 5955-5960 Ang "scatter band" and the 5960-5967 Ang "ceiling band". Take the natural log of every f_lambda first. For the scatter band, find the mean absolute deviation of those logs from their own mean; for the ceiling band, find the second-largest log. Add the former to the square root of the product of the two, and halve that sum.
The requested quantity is 0.102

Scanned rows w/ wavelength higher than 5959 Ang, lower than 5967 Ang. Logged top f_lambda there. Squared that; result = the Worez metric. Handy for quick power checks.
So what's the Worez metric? 3162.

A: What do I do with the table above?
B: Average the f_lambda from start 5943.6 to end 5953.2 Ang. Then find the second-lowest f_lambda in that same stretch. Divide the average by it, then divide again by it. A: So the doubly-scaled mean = 0.0196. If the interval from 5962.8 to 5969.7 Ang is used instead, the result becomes 0.0197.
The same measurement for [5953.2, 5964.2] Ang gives 0.0203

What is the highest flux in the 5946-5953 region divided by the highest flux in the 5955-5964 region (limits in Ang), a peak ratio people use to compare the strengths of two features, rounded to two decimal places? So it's 0.94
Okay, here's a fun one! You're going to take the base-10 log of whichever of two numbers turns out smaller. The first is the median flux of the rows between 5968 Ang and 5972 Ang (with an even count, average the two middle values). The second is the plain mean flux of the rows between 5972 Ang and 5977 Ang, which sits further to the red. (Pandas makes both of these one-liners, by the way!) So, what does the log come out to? 1.72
